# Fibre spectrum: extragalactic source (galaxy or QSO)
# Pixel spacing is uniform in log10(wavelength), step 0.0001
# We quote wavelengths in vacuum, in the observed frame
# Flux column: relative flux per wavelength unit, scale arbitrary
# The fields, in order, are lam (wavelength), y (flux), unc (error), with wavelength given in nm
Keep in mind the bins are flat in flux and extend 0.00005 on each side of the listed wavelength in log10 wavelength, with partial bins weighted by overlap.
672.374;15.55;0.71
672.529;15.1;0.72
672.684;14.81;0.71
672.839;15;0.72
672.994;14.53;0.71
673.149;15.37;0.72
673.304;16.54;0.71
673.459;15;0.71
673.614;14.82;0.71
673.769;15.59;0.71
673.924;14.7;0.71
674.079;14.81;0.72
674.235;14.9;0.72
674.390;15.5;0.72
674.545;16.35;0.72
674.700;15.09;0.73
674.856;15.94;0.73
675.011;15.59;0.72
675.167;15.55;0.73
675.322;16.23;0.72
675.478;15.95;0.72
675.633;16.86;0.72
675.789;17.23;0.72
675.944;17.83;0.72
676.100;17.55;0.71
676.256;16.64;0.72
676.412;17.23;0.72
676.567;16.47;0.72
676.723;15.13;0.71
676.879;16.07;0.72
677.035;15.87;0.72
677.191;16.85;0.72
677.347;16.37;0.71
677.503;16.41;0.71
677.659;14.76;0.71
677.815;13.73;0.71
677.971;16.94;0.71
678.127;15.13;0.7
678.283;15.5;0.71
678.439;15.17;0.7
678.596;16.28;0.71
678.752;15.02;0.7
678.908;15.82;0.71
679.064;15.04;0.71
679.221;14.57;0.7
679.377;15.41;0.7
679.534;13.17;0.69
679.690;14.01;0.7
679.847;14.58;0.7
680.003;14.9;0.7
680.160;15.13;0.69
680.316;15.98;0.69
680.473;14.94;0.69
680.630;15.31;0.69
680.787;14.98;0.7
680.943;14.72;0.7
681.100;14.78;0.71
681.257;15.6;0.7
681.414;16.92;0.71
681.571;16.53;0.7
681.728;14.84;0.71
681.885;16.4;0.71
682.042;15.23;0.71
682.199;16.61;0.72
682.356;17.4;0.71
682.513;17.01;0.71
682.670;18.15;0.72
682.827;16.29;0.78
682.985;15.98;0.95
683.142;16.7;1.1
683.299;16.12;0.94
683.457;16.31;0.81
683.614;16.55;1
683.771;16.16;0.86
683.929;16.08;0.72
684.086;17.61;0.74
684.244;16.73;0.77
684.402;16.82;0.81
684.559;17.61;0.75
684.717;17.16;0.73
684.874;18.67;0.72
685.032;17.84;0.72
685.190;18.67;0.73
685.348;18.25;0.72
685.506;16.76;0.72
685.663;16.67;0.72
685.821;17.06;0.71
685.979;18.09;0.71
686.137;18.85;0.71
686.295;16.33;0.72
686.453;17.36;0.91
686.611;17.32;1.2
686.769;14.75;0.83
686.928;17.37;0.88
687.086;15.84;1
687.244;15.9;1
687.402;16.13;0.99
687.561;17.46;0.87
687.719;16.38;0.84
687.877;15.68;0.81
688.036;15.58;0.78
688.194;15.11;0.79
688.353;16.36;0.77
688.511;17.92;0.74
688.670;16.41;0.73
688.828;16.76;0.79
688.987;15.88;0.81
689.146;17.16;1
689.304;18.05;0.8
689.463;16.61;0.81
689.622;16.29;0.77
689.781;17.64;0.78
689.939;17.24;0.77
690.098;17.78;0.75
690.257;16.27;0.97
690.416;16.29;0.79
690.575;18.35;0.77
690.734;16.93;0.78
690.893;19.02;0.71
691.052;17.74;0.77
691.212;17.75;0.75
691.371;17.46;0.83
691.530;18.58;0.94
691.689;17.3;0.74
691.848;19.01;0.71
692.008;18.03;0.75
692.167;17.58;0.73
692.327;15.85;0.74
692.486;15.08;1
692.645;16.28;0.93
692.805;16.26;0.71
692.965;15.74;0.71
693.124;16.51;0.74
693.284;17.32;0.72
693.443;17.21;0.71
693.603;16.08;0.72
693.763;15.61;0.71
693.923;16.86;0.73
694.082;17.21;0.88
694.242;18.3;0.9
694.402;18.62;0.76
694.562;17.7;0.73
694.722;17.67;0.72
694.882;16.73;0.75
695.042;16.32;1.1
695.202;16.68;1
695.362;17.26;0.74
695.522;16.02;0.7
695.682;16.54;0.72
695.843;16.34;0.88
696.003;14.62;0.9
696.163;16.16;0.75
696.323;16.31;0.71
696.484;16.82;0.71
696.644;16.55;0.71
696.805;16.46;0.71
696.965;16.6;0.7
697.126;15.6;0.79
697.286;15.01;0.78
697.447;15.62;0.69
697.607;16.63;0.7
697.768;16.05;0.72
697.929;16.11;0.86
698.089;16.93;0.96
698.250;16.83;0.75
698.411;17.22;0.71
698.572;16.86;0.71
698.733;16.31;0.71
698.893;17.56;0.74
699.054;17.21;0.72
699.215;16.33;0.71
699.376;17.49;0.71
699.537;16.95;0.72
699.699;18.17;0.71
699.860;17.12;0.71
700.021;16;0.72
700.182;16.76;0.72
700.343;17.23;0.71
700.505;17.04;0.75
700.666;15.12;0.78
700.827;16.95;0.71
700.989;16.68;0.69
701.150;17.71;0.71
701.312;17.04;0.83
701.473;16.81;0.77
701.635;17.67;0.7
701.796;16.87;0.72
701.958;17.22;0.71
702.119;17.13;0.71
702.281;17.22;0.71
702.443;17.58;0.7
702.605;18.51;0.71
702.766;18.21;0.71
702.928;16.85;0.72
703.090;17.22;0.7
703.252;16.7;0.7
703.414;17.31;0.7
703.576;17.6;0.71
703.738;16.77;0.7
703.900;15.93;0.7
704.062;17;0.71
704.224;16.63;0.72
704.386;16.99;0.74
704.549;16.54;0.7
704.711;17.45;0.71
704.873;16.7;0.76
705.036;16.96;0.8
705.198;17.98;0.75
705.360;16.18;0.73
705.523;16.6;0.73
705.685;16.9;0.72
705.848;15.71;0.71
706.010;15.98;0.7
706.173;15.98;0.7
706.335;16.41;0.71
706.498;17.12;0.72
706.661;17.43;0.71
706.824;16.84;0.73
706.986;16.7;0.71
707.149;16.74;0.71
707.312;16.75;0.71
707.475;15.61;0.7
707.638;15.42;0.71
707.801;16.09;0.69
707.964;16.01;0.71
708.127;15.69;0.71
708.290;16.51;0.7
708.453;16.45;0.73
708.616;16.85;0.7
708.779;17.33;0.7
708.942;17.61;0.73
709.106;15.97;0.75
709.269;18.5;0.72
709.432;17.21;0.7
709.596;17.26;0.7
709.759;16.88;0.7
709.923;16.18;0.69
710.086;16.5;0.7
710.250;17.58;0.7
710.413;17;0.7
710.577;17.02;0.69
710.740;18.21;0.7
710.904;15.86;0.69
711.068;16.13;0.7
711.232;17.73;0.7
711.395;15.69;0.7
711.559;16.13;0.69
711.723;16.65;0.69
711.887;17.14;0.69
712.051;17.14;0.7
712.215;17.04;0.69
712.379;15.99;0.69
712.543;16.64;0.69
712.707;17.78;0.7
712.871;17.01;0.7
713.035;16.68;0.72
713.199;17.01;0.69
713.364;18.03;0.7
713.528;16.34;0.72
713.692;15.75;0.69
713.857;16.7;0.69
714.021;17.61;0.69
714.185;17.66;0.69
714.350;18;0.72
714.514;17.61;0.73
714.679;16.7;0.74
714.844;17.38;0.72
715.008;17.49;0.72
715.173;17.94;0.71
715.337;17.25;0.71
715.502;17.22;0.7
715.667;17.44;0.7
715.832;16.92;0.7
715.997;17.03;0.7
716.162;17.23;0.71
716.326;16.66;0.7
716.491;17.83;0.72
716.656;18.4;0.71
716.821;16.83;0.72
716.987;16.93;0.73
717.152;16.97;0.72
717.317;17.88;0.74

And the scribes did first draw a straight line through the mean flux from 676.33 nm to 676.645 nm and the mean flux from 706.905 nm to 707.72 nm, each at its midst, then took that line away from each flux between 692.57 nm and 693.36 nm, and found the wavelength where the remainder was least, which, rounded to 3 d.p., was 692.965 nm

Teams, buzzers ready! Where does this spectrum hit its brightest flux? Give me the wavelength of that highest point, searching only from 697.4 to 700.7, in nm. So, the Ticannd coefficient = 699.699 nm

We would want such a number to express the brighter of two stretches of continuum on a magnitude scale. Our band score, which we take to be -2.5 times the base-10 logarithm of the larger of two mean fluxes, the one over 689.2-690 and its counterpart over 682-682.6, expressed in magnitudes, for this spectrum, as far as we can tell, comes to -3.09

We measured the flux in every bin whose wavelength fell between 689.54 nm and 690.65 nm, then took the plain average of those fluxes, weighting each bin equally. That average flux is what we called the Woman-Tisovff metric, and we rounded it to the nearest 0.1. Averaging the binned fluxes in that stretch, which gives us 17.1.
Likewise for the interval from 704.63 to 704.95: 17.1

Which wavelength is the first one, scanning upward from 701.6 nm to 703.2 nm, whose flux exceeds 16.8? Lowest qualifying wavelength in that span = 701.635 nm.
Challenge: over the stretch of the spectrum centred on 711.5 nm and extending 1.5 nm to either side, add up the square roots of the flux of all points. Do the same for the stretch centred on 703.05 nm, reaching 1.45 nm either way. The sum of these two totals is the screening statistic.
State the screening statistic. 148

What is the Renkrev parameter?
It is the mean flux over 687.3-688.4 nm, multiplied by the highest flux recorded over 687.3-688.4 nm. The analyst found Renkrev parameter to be 281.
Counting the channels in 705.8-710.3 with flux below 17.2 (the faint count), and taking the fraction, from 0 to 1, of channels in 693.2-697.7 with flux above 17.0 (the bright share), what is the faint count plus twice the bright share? 22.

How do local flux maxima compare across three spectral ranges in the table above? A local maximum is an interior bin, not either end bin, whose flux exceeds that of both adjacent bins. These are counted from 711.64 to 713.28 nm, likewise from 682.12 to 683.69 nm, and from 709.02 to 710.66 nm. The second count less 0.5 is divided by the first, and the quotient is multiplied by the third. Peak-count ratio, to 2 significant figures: 7.5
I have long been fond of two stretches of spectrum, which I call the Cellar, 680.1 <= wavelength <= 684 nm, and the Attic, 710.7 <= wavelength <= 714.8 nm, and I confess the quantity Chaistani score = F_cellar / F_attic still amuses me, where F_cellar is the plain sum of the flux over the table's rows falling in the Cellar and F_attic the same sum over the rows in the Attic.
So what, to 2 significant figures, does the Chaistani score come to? 0.95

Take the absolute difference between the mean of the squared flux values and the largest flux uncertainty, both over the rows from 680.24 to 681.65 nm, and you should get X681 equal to 241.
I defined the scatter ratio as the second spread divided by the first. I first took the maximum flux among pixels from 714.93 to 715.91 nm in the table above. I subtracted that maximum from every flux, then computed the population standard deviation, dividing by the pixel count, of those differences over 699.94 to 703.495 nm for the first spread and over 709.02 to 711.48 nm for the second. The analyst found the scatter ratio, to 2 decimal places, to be 1.23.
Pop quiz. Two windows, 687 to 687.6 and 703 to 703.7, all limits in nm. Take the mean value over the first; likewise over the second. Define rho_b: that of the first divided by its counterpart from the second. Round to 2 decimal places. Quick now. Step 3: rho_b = 0.95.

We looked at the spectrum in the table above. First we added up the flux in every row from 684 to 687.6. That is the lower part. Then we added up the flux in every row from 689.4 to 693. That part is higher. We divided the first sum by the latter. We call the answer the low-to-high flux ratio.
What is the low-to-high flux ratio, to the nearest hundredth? 1.00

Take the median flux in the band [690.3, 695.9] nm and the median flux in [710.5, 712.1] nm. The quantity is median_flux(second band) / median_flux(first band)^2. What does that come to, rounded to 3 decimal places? 0.057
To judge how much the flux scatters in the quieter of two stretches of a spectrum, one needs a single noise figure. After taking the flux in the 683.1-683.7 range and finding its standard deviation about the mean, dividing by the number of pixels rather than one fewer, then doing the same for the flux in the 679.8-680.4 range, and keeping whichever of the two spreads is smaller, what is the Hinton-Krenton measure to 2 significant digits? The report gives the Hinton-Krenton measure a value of 0.22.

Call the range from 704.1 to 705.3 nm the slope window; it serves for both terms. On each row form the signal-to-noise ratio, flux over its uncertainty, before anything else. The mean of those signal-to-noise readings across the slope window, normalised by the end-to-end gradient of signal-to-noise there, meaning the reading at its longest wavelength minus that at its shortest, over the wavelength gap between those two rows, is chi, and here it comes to 26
